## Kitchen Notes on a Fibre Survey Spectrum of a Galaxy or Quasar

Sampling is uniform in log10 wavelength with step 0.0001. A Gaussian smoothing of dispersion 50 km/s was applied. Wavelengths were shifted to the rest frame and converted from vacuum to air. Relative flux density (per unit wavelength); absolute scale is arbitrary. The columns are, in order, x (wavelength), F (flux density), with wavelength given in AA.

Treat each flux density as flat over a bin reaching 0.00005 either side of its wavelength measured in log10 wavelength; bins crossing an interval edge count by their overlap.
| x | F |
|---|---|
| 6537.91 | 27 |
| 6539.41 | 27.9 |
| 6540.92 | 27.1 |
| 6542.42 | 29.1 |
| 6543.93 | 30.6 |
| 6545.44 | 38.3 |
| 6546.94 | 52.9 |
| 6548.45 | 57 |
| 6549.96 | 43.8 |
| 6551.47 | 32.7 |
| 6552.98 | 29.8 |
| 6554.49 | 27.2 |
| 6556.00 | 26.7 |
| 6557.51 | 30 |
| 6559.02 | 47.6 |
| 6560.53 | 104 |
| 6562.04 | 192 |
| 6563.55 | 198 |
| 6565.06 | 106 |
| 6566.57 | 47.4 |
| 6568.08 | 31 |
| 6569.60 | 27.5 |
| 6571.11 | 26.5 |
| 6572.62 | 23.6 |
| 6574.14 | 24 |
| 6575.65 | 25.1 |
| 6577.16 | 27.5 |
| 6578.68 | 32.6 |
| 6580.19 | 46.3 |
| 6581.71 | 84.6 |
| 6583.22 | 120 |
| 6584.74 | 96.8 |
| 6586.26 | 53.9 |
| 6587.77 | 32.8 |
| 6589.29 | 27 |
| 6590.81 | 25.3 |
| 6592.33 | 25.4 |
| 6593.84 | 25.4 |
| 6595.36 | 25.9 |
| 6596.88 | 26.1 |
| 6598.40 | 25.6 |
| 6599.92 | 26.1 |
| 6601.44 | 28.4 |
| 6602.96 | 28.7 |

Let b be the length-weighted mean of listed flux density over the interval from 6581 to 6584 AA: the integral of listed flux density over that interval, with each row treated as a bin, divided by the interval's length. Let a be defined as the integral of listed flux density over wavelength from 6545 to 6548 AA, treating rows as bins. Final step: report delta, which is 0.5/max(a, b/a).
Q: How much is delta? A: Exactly 0.0035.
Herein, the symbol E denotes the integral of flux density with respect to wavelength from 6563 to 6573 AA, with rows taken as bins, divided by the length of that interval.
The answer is 65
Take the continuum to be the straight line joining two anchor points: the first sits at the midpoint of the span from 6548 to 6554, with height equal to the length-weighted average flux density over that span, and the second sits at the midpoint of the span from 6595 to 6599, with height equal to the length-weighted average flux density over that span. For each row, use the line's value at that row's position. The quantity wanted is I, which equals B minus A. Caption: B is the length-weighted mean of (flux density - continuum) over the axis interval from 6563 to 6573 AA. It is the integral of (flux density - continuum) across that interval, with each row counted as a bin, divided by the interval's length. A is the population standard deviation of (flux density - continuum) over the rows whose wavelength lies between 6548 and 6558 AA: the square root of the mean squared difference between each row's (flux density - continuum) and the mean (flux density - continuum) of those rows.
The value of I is 21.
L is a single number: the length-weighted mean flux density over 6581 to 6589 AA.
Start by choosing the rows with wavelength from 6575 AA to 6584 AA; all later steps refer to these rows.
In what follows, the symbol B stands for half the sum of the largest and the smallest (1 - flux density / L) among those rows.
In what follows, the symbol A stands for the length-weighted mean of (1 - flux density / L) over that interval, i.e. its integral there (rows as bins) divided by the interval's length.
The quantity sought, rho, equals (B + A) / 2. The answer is 0.14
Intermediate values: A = 0.24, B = 0.03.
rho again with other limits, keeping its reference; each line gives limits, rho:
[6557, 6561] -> 0.15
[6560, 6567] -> -0.72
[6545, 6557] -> 0.46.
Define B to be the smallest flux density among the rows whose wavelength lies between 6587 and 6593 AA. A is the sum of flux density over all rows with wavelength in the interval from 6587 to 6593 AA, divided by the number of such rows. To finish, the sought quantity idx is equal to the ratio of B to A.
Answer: 0.92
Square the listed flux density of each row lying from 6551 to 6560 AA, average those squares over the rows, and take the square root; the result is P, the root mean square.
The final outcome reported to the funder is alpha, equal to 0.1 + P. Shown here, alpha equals 33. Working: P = 33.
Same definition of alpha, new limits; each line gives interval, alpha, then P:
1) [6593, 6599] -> 26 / 26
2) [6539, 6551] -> 40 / 40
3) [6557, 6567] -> 122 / 122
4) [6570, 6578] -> 25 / 25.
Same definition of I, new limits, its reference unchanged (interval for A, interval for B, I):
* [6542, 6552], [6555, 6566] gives 51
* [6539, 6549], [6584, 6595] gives 0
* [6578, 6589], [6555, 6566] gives 30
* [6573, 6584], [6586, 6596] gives -33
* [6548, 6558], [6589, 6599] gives -11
